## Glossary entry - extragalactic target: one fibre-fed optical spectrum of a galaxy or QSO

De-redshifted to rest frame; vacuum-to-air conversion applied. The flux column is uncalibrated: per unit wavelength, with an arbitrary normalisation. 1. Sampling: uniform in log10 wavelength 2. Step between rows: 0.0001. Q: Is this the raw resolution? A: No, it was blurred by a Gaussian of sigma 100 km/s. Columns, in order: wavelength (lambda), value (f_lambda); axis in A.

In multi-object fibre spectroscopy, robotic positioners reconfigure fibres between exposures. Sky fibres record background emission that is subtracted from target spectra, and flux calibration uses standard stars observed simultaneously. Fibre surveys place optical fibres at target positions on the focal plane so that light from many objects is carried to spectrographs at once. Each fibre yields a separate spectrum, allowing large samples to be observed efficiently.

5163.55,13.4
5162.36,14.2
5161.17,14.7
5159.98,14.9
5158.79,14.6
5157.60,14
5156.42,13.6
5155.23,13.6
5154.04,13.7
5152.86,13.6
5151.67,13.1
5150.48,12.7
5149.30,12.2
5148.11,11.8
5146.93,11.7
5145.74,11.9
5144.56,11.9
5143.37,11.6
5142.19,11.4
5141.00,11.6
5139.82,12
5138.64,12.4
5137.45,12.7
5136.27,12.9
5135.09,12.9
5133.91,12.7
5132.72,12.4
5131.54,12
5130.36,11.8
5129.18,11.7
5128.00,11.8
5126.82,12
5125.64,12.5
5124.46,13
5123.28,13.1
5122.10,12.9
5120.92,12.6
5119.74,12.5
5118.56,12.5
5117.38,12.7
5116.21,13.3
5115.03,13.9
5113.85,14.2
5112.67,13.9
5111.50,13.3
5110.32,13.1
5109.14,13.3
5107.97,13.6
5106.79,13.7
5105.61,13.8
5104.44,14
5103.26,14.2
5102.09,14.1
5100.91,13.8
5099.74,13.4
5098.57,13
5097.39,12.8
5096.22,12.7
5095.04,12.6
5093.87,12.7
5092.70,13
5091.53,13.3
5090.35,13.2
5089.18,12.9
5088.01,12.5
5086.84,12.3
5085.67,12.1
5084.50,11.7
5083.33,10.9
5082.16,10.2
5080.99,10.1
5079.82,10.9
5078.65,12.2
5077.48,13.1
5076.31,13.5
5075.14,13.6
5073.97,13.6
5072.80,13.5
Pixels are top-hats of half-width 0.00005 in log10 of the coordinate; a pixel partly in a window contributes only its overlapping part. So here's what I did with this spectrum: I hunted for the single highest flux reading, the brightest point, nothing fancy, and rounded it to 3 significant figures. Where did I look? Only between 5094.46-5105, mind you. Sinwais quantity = 14.2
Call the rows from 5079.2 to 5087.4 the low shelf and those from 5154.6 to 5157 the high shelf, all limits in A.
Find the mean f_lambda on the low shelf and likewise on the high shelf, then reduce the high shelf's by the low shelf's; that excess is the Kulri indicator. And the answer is 2.4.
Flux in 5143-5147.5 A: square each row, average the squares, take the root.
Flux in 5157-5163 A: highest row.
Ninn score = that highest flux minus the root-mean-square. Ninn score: 3.1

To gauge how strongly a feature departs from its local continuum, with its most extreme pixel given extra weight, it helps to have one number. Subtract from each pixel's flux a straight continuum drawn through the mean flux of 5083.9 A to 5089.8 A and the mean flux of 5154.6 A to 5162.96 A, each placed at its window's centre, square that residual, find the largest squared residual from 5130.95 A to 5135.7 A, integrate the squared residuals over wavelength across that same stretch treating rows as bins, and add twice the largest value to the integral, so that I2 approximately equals 10.1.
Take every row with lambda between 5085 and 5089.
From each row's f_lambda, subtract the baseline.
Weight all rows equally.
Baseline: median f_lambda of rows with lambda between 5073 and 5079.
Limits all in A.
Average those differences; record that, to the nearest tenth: -1.2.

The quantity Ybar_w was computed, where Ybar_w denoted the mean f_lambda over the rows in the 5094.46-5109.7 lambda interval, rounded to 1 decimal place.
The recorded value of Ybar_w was 13.5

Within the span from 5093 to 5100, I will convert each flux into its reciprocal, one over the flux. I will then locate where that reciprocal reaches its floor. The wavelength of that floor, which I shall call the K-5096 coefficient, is 5099.74 A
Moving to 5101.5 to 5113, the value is 5103.26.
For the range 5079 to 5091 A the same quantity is 5090.35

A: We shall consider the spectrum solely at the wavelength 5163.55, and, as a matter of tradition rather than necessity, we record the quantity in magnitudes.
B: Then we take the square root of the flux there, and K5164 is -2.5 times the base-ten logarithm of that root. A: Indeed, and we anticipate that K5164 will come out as -1.41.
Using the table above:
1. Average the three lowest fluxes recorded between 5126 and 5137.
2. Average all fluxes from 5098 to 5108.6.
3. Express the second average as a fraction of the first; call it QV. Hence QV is 1.17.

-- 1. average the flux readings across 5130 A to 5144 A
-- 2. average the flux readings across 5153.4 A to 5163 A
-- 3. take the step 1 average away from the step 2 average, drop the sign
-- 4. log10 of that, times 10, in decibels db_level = 2.9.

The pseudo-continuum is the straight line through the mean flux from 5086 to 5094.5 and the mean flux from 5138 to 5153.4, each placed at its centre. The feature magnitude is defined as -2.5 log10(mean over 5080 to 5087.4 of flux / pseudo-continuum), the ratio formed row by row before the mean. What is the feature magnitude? 0.154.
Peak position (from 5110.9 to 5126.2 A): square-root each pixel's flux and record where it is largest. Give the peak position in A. 5113.85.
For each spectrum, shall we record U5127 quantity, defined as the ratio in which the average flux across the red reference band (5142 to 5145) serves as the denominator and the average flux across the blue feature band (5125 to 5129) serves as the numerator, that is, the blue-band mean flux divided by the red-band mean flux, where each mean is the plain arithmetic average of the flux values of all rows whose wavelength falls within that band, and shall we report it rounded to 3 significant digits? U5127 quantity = 1.04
